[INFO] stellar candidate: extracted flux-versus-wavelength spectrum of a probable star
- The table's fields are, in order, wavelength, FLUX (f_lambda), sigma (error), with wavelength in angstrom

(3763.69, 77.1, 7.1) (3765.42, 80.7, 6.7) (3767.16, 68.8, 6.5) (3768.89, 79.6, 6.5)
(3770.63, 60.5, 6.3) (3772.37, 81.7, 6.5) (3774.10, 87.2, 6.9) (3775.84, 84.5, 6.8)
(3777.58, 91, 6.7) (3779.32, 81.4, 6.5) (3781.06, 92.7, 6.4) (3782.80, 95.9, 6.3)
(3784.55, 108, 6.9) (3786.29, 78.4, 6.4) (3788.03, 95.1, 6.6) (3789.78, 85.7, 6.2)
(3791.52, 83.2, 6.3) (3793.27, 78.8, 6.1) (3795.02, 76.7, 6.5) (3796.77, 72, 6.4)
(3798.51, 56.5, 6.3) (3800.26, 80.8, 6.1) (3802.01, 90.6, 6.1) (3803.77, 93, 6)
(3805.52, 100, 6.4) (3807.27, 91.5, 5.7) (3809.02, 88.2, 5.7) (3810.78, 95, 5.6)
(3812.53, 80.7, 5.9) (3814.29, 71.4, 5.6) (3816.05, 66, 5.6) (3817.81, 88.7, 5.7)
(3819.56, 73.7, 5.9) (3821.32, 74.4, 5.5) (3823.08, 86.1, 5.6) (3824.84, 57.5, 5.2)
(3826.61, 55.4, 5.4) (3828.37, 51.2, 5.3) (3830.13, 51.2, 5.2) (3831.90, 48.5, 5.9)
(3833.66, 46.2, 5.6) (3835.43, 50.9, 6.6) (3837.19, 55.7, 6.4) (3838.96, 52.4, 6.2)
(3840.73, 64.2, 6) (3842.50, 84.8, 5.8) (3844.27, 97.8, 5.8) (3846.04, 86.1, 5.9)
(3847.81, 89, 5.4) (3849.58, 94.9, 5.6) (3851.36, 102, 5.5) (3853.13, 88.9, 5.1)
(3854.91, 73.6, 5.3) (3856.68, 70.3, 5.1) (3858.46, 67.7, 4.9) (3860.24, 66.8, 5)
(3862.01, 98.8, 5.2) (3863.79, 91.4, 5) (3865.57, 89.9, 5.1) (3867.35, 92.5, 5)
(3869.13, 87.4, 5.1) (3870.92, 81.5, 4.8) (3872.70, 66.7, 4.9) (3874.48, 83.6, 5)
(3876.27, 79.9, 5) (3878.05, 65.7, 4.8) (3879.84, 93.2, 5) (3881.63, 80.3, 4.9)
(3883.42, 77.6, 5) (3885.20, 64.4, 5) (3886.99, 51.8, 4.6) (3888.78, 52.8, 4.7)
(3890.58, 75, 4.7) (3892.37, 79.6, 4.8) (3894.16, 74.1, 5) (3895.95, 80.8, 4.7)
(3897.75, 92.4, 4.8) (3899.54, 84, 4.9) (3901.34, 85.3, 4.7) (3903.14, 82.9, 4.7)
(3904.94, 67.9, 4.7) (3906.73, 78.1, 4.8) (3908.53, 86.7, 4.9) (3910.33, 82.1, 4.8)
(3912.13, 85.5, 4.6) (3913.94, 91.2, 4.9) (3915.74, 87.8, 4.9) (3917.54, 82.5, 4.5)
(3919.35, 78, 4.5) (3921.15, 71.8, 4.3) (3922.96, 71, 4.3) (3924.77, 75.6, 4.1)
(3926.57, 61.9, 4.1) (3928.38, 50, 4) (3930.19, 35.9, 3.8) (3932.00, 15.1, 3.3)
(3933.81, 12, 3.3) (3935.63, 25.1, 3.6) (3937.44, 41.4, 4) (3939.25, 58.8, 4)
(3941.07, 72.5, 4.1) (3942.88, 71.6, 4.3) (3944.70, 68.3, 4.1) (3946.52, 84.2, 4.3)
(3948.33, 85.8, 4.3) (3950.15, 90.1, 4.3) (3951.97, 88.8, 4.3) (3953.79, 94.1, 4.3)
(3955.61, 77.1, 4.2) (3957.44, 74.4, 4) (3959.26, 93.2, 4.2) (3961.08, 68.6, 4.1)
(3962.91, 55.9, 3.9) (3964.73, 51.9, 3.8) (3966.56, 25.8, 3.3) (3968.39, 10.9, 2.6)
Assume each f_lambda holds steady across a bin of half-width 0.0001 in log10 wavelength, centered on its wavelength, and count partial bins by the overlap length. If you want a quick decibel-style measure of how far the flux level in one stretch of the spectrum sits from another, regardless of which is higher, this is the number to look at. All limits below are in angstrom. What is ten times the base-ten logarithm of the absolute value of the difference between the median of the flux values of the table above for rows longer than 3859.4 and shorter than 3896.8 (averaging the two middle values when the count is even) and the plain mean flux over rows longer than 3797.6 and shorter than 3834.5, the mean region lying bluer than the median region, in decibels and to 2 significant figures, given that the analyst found 8.0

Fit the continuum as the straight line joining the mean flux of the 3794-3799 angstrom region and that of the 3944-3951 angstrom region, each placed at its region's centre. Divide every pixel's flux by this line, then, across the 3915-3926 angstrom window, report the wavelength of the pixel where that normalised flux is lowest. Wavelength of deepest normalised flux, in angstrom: 3922.96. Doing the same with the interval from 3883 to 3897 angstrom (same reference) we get 3886.99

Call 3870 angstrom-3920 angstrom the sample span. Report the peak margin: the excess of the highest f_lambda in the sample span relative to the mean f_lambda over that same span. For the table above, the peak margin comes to 15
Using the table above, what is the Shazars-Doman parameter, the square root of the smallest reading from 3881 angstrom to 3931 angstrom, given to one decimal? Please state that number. 6.0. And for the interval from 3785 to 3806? 7.5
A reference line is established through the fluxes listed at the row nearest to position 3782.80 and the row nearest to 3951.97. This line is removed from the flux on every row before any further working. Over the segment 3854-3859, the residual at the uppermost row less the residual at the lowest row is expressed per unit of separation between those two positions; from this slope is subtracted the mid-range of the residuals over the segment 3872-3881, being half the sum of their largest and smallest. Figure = 10.8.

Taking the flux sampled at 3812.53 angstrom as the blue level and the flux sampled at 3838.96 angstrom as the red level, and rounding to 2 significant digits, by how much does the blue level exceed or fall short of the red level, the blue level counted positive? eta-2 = 28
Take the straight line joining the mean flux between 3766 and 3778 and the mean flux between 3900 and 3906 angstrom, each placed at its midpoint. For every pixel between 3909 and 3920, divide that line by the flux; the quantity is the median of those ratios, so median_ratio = 0.94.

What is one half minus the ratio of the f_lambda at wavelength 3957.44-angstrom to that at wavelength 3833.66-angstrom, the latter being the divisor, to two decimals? -1.11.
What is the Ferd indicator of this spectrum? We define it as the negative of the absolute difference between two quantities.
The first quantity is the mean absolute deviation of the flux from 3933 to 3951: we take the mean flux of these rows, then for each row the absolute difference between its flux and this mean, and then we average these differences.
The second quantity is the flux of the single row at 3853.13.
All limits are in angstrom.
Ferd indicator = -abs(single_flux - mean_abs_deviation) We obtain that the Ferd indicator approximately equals -67.6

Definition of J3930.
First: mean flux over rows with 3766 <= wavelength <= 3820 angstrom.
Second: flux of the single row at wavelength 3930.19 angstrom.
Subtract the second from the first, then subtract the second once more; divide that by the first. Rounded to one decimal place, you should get 0.1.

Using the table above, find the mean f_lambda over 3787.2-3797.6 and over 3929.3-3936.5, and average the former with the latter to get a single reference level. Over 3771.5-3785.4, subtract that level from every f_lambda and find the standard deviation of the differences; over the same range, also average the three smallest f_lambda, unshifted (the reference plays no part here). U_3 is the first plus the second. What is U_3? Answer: 91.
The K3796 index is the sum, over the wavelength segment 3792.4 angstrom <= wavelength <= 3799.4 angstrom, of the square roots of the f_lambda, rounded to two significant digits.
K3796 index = 34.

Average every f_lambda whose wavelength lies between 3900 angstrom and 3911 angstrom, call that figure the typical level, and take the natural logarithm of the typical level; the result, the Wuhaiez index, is 4.39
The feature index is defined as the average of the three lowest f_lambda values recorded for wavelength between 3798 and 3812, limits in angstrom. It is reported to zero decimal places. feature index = 75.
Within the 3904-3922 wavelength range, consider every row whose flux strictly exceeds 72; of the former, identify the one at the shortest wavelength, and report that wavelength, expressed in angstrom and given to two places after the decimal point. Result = 3906.73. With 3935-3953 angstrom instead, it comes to 3941.07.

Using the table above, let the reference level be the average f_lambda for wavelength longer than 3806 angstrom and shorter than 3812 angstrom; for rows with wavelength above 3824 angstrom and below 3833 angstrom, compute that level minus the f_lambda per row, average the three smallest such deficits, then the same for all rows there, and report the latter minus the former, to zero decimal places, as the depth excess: 2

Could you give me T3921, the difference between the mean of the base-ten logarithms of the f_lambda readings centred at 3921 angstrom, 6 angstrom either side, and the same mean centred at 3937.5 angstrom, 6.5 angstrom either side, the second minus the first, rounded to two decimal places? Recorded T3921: -0.34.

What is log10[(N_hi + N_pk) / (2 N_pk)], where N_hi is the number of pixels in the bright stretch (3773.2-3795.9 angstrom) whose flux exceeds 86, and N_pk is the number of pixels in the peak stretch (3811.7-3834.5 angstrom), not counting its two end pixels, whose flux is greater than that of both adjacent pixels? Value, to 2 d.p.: 0.30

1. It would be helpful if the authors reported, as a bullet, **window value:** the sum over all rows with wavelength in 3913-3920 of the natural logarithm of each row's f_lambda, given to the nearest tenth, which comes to 17.8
